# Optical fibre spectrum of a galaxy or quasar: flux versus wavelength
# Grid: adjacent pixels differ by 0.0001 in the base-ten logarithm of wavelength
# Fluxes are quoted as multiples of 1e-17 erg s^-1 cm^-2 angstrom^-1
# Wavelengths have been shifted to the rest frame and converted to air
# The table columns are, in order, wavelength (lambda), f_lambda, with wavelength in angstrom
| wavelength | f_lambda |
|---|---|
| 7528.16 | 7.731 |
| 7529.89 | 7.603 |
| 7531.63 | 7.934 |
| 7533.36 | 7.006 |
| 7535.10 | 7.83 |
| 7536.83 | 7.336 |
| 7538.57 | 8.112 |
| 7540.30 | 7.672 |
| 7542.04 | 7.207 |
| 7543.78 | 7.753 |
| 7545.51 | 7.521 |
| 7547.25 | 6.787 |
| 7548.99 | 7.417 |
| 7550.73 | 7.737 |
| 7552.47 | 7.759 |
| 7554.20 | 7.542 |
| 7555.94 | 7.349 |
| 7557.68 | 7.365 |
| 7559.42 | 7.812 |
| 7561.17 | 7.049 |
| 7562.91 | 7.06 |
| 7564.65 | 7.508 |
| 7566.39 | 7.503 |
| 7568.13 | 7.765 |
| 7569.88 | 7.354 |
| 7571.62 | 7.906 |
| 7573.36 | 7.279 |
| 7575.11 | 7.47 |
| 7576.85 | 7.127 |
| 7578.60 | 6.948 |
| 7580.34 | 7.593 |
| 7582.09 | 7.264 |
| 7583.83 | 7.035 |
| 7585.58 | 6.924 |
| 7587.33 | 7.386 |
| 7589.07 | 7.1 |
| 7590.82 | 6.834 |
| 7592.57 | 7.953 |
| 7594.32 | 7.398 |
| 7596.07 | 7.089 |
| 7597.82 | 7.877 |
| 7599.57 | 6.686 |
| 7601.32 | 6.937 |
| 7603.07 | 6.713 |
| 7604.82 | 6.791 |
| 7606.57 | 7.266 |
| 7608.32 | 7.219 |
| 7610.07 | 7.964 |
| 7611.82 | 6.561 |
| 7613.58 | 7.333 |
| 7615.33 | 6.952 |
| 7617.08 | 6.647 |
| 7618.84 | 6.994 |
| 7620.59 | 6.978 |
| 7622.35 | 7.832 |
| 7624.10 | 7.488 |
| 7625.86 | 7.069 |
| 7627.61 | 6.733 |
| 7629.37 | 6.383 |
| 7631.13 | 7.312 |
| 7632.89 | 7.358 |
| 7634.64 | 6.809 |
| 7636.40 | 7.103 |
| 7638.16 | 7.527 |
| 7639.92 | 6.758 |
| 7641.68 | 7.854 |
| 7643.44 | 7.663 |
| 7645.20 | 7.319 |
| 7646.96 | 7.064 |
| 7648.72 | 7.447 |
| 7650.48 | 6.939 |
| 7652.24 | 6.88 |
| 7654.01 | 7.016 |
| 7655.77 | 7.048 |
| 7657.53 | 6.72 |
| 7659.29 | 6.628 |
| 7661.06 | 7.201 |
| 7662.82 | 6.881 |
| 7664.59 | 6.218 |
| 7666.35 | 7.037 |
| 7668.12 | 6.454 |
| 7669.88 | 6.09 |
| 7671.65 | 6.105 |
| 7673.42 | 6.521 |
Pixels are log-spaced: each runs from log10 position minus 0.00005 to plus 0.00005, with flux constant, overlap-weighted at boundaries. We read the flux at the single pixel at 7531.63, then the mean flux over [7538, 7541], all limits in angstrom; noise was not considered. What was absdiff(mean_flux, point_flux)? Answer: 0.04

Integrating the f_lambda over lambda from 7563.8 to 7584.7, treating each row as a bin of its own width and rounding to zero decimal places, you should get 155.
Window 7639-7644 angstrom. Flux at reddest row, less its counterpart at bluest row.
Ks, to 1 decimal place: 0.9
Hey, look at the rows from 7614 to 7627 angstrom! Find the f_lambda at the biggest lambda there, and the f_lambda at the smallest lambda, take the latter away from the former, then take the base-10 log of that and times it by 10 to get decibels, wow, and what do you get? -9.3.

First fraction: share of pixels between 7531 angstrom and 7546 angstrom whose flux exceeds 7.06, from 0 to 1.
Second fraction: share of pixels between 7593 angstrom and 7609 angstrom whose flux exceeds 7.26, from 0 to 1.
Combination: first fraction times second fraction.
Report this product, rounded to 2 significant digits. 0.30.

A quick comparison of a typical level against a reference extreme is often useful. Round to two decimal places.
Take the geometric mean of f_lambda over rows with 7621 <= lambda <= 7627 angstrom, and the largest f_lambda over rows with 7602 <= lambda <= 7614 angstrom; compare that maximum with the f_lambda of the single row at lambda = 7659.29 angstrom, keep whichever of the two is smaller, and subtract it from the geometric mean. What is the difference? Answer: 0.83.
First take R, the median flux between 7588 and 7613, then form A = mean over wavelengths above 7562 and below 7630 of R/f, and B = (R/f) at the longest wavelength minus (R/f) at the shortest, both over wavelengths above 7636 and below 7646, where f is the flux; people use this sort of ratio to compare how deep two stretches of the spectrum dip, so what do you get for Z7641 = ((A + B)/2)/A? 0.49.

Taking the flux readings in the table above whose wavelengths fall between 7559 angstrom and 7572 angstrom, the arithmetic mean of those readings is 7.5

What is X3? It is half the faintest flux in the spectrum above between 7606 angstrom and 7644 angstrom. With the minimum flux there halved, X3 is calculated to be 3.19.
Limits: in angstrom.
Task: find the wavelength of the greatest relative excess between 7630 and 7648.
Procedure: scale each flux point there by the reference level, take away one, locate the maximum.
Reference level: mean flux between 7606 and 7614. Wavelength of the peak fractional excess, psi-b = 7641.68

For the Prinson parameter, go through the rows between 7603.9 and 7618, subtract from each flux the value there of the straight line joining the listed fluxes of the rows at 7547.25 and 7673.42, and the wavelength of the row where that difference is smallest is 7611.82 angstrom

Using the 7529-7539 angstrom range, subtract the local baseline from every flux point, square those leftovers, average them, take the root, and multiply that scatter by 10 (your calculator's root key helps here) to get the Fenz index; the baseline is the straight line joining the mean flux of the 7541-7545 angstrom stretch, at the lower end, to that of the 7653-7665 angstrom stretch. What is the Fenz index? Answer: 3.9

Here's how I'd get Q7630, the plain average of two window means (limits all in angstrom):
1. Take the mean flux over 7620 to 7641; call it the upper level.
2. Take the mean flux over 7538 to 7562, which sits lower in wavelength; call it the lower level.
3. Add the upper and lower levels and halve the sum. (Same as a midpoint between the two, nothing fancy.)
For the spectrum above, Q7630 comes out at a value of 7.309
